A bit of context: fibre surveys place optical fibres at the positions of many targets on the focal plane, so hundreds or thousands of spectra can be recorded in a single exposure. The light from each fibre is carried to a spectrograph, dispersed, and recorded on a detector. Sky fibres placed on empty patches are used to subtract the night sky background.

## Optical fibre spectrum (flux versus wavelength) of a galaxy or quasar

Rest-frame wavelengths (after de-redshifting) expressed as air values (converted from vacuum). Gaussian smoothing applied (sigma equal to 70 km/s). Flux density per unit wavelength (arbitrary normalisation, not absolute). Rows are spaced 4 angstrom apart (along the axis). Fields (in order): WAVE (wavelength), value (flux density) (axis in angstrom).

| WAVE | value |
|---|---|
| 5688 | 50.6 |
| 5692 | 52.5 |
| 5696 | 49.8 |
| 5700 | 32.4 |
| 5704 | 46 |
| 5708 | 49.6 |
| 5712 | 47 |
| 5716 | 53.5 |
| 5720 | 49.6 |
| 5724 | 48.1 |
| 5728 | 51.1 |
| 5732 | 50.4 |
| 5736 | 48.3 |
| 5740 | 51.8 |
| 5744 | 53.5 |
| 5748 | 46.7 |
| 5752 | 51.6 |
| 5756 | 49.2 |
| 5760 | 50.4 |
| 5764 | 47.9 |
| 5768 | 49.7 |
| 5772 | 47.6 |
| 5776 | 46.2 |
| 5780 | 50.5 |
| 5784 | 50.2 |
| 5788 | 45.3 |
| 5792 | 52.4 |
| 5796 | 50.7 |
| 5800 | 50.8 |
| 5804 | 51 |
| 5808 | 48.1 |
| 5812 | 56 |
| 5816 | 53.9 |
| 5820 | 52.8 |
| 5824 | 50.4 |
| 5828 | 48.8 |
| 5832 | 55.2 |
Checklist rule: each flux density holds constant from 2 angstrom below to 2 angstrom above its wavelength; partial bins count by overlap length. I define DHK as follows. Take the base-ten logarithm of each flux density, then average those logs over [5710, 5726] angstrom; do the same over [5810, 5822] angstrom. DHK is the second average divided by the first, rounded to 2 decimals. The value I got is 1.02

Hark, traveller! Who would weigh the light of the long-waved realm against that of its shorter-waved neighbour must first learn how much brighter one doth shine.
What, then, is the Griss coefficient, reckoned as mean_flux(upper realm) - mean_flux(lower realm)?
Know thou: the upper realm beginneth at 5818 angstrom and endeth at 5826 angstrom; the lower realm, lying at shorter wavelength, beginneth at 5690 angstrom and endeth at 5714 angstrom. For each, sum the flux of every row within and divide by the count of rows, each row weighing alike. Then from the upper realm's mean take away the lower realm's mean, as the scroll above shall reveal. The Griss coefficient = 5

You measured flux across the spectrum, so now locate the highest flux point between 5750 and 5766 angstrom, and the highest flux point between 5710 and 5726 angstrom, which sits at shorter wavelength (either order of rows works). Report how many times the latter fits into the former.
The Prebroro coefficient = 0.96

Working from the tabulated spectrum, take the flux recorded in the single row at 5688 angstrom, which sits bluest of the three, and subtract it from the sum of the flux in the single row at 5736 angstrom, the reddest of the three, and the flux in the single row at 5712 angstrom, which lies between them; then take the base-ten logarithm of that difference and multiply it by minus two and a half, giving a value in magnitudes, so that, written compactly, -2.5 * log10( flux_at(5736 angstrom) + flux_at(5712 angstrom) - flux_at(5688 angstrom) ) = -4.13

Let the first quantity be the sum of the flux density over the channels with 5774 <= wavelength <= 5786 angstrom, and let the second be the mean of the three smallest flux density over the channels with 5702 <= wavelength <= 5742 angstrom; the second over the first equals 0.32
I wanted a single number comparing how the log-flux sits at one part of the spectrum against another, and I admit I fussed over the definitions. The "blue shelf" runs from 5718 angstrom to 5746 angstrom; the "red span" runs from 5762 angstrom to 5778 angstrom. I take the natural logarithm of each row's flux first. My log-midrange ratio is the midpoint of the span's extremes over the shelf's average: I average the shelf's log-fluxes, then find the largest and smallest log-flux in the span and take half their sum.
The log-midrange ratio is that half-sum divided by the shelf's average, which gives 0.987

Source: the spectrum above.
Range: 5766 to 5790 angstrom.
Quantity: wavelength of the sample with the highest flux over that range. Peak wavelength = 5780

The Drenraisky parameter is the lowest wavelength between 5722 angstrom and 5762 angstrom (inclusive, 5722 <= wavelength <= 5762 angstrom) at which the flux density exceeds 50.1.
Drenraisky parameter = 5728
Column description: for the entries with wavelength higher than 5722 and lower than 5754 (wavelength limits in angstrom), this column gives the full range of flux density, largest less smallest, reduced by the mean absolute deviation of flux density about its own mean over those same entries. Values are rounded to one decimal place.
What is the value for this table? 4.9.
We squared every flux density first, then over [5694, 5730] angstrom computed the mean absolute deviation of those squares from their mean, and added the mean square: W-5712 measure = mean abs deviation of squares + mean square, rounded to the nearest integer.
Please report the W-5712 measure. 2613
